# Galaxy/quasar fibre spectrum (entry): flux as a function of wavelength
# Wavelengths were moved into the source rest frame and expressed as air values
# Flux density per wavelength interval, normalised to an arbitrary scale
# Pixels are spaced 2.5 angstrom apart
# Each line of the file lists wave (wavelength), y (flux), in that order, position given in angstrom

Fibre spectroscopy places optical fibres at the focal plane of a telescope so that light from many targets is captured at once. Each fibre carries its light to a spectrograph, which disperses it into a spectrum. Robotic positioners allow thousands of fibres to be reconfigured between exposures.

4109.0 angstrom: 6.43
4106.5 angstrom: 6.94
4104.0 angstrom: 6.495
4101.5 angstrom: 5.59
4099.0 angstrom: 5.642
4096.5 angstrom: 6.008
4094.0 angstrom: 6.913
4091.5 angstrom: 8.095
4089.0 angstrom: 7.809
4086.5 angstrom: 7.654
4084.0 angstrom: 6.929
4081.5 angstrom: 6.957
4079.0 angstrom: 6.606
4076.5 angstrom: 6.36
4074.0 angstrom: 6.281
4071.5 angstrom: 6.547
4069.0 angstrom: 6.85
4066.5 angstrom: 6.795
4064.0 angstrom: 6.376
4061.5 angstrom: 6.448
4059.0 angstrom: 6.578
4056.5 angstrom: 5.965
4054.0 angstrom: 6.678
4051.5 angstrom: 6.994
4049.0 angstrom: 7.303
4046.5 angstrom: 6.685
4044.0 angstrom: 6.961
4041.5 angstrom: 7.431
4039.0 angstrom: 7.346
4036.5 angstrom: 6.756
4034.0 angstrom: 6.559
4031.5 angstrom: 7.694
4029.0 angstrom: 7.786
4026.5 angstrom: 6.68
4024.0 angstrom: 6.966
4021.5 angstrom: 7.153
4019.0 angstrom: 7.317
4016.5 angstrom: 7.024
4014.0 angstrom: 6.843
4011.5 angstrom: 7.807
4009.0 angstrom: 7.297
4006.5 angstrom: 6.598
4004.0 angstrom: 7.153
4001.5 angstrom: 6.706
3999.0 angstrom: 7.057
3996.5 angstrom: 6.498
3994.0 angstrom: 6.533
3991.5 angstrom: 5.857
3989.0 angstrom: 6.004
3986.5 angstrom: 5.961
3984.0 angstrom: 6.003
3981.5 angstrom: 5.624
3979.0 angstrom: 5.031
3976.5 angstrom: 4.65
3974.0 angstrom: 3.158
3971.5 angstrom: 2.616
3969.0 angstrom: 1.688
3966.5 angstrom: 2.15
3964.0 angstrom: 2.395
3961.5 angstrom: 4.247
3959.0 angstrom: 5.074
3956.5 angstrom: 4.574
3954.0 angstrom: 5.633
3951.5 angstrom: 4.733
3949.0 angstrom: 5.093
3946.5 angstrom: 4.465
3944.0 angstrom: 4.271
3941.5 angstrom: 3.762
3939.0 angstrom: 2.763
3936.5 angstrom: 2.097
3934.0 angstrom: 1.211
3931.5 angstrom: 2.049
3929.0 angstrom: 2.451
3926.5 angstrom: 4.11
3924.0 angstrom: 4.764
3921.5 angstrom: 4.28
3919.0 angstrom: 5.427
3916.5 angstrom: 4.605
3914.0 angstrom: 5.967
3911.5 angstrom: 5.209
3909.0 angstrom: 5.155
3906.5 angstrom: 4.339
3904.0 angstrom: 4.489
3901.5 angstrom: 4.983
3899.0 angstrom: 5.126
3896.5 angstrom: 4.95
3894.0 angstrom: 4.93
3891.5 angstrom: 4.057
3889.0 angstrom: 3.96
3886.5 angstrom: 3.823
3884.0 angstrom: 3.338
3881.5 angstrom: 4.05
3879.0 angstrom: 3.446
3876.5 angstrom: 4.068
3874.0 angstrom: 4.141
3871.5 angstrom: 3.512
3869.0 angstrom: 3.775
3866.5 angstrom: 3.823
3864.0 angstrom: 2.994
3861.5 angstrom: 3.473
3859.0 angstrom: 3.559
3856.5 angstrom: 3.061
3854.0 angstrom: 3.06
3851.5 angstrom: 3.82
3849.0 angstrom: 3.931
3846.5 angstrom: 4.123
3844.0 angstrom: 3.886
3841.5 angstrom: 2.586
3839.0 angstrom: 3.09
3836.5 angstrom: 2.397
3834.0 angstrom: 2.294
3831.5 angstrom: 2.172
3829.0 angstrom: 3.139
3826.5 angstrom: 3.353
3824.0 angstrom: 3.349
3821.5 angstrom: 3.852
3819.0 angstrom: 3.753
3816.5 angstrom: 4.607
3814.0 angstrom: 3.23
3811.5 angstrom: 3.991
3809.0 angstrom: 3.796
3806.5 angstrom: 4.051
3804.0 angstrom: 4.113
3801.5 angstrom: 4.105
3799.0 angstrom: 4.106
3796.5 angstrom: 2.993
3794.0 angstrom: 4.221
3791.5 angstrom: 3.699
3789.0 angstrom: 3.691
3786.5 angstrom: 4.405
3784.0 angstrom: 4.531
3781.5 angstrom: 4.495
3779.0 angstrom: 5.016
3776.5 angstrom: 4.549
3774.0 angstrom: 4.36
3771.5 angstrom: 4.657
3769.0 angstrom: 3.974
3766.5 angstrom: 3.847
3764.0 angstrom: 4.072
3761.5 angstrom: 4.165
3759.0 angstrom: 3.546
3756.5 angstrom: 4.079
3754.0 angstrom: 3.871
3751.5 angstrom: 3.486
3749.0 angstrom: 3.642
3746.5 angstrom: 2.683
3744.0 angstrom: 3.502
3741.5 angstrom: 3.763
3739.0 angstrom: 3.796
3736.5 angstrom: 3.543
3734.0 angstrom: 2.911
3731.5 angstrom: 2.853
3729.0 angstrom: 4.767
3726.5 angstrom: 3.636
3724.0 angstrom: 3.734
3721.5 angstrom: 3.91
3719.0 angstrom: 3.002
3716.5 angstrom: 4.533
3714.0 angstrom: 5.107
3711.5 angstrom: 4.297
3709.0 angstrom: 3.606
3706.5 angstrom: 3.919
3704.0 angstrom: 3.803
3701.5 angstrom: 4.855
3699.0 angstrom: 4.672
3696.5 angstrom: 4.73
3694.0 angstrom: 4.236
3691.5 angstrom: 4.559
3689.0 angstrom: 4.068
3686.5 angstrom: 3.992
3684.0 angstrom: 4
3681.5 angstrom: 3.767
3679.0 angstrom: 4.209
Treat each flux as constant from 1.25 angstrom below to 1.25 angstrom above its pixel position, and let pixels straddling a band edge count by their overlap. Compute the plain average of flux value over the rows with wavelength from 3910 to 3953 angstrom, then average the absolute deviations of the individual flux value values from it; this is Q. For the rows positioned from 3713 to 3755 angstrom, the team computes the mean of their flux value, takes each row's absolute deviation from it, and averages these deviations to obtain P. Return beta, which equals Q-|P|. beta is 0.6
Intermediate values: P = 0.5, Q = 1.11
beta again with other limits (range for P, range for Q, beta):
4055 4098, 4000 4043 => -0.1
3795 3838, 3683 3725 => -0.2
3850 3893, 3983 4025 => 0.1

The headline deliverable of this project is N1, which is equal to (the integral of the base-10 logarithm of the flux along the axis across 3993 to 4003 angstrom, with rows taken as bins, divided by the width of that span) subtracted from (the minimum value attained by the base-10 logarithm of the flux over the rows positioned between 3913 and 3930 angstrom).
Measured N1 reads -0.44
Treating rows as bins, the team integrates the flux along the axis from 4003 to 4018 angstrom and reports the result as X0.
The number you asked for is 107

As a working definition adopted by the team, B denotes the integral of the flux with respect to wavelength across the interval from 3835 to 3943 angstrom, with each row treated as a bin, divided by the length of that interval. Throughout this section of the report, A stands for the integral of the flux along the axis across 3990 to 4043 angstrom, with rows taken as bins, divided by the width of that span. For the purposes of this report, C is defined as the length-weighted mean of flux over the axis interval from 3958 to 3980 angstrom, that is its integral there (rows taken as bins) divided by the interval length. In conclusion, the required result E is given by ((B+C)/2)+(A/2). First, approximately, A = 7.0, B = 3.8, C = 3.41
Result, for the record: 7.12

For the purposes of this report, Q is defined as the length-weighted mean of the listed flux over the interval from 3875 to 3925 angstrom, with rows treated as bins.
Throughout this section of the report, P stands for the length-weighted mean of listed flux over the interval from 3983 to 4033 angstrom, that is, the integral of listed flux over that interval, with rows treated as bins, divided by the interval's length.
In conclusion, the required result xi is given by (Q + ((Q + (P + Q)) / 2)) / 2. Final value 6.3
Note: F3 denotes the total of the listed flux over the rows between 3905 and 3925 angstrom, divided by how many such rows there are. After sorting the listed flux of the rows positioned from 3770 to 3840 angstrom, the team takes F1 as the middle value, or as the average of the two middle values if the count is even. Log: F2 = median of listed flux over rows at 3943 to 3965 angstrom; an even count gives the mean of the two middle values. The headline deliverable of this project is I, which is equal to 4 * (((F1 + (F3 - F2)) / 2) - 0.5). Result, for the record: 7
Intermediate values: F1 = 3.9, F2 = 4.57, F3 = 5.0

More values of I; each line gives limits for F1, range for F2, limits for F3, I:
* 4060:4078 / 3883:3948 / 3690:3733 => 11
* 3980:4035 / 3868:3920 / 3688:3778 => 11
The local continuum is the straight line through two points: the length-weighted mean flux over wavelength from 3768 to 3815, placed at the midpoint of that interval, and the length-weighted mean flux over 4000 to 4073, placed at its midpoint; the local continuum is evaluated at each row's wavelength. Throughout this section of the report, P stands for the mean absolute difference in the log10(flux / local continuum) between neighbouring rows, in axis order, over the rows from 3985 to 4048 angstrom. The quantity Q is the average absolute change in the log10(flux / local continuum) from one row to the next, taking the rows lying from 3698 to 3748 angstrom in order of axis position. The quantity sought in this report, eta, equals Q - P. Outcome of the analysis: 0.04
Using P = 0.03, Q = 0.069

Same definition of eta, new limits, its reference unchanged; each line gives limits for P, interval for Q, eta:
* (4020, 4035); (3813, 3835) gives 0.03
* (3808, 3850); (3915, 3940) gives 0.06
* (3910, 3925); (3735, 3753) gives -0.02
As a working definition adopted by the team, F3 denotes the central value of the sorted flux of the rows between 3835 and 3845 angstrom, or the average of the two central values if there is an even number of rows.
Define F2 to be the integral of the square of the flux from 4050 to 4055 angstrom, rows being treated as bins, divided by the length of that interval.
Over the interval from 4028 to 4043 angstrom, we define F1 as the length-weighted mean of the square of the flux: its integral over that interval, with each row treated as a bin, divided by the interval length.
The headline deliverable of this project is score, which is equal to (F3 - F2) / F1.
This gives -0.84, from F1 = 53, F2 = 47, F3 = 2.8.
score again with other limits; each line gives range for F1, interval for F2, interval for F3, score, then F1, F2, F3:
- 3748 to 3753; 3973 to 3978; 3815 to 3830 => -1.02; 13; 17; 3.6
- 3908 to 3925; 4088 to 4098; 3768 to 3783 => -1.83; 26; 52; 4.5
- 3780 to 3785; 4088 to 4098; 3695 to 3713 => -2.31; 21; 52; 4.3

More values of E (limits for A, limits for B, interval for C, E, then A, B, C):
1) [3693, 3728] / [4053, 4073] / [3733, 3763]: 7.13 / 4.1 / 6.5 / 3.59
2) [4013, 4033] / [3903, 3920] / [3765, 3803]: 8.19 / 7.2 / 5.0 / 4.18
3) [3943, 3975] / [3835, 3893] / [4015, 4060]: 7.21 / 3.9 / 3.6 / 6.99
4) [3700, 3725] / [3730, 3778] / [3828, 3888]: 5.63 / 4.1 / 3.8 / 3.40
